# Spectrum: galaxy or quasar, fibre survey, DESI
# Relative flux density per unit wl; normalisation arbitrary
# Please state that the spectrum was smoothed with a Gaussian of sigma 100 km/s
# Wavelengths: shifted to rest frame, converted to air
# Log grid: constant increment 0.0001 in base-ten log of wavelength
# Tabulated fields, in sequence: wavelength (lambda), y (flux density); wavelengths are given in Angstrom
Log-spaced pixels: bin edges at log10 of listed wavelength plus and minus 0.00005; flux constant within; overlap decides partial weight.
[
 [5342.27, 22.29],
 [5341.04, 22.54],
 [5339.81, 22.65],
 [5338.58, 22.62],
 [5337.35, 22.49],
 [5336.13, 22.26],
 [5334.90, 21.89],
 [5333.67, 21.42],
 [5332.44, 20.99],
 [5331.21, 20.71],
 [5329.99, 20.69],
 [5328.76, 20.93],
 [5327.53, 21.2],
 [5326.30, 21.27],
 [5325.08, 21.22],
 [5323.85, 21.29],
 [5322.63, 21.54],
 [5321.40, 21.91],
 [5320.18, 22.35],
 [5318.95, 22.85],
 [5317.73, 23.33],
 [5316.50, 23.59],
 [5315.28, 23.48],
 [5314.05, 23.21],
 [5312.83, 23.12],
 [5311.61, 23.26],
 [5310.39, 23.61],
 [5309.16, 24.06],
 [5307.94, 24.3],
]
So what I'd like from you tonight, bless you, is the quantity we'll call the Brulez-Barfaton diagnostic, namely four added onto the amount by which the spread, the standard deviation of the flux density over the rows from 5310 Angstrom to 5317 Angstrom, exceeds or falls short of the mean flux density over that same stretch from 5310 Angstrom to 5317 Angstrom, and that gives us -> -19.2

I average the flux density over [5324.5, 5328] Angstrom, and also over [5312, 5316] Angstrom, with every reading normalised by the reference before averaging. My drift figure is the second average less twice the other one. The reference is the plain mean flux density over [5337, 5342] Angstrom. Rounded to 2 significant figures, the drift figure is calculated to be -0.85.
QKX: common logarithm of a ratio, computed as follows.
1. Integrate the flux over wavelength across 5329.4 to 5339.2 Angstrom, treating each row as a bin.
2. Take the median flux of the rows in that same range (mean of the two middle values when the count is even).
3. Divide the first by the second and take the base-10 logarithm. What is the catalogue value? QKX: 1.0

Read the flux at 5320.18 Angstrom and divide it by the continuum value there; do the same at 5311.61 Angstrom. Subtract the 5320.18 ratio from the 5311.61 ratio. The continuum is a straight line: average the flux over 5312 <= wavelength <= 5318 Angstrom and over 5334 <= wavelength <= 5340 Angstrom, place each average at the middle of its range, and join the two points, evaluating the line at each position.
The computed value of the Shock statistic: 0.02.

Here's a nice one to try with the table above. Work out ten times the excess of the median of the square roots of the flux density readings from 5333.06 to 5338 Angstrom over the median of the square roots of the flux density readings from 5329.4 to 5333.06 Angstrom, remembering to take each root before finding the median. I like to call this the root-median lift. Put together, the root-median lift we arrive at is 1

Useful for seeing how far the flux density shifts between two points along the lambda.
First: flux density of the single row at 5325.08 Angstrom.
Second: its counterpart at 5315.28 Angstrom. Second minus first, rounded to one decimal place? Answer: 2.3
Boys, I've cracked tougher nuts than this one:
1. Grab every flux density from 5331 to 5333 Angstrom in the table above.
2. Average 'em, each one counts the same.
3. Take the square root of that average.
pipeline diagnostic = 4.57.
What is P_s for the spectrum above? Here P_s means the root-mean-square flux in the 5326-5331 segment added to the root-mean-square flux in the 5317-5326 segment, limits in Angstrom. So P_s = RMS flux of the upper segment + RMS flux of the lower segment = 43.1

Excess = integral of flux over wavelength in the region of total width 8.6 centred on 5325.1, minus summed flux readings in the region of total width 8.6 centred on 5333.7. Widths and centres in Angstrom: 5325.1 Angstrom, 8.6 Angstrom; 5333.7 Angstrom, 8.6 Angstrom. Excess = 33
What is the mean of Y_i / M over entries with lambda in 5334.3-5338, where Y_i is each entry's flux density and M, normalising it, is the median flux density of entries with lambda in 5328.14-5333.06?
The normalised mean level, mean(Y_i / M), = 1.07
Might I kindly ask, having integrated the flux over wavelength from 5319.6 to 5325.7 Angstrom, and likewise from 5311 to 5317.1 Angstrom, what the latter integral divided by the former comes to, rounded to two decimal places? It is 1.08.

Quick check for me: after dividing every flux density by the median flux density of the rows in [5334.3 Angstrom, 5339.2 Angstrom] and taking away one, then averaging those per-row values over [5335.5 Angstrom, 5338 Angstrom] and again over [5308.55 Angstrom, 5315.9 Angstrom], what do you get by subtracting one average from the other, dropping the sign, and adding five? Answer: 5.048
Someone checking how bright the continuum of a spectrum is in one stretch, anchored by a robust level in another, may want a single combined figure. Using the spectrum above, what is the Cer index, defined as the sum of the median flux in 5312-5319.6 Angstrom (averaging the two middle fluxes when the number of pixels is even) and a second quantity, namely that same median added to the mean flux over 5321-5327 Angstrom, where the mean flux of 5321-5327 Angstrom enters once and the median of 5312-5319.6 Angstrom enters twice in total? 68.0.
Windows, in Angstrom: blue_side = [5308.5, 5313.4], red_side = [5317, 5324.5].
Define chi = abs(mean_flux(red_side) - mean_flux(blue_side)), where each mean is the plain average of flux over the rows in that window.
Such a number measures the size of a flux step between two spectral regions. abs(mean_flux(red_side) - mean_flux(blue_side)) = 1.3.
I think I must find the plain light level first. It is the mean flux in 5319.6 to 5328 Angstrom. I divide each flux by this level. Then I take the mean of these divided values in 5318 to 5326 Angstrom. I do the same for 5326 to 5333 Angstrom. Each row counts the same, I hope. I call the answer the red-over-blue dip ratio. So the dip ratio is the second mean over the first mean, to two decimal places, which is 0.96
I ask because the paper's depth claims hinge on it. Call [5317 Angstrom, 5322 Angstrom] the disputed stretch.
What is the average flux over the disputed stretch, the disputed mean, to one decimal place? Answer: 22.6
